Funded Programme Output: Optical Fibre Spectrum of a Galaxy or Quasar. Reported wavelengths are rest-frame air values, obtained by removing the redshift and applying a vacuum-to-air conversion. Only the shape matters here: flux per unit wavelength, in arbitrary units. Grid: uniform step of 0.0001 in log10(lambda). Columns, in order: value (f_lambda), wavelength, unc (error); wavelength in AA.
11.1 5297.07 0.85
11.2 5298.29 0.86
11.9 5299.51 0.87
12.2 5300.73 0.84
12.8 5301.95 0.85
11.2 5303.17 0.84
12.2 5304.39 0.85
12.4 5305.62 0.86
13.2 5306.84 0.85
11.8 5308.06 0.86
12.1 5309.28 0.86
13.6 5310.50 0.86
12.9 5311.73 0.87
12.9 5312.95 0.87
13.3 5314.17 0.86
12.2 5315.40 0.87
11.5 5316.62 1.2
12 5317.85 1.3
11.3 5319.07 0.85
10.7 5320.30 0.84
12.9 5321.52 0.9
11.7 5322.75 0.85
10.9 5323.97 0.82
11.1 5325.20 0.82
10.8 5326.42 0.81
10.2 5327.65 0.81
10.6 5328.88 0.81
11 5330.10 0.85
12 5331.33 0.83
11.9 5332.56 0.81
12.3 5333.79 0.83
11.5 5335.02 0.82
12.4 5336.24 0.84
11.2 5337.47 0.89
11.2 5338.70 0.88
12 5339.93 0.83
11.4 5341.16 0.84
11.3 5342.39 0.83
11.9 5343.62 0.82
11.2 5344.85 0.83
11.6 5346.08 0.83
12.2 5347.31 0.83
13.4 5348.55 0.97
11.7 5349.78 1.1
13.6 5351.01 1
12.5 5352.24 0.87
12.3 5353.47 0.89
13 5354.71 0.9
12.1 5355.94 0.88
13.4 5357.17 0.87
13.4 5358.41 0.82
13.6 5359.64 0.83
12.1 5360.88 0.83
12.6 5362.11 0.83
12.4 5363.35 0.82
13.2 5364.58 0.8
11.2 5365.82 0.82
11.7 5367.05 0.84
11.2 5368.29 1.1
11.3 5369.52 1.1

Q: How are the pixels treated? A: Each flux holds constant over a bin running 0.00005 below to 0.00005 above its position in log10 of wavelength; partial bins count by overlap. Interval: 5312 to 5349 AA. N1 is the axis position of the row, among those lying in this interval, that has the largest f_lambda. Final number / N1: 5348.55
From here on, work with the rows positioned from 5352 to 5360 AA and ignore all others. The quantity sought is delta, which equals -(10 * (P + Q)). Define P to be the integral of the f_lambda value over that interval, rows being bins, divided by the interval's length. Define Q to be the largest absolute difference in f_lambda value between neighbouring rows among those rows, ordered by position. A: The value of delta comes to -142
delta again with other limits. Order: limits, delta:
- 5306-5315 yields -143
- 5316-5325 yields -138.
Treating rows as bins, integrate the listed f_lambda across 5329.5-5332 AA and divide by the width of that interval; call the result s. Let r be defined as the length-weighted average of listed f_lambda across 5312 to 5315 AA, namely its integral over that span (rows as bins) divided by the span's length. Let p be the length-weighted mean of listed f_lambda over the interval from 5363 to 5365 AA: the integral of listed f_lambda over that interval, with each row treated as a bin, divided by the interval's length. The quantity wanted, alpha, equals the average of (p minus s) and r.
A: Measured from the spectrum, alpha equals 7.2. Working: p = 12.8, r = 13.02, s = 11.5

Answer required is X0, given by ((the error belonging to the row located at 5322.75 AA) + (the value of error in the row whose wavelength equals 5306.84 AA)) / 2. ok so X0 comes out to 0.850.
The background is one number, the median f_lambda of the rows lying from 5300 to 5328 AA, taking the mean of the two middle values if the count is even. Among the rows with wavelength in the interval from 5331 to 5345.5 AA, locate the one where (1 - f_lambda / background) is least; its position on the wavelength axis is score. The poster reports 5336.24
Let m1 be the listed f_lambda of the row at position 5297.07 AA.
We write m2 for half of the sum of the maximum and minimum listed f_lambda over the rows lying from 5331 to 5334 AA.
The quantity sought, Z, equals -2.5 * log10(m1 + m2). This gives -3.41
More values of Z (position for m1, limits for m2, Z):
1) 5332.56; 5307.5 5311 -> -3.48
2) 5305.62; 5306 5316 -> -3.50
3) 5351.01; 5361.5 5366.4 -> -3.53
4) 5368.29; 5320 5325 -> -3.40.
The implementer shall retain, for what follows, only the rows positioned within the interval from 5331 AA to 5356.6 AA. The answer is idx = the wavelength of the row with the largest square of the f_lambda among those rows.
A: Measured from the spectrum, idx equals 5351.01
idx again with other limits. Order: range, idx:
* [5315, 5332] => 5321.52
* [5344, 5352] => 5351.01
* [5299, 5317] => 5310.50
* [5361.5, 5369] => 5364.58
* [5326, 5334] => 5333.79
